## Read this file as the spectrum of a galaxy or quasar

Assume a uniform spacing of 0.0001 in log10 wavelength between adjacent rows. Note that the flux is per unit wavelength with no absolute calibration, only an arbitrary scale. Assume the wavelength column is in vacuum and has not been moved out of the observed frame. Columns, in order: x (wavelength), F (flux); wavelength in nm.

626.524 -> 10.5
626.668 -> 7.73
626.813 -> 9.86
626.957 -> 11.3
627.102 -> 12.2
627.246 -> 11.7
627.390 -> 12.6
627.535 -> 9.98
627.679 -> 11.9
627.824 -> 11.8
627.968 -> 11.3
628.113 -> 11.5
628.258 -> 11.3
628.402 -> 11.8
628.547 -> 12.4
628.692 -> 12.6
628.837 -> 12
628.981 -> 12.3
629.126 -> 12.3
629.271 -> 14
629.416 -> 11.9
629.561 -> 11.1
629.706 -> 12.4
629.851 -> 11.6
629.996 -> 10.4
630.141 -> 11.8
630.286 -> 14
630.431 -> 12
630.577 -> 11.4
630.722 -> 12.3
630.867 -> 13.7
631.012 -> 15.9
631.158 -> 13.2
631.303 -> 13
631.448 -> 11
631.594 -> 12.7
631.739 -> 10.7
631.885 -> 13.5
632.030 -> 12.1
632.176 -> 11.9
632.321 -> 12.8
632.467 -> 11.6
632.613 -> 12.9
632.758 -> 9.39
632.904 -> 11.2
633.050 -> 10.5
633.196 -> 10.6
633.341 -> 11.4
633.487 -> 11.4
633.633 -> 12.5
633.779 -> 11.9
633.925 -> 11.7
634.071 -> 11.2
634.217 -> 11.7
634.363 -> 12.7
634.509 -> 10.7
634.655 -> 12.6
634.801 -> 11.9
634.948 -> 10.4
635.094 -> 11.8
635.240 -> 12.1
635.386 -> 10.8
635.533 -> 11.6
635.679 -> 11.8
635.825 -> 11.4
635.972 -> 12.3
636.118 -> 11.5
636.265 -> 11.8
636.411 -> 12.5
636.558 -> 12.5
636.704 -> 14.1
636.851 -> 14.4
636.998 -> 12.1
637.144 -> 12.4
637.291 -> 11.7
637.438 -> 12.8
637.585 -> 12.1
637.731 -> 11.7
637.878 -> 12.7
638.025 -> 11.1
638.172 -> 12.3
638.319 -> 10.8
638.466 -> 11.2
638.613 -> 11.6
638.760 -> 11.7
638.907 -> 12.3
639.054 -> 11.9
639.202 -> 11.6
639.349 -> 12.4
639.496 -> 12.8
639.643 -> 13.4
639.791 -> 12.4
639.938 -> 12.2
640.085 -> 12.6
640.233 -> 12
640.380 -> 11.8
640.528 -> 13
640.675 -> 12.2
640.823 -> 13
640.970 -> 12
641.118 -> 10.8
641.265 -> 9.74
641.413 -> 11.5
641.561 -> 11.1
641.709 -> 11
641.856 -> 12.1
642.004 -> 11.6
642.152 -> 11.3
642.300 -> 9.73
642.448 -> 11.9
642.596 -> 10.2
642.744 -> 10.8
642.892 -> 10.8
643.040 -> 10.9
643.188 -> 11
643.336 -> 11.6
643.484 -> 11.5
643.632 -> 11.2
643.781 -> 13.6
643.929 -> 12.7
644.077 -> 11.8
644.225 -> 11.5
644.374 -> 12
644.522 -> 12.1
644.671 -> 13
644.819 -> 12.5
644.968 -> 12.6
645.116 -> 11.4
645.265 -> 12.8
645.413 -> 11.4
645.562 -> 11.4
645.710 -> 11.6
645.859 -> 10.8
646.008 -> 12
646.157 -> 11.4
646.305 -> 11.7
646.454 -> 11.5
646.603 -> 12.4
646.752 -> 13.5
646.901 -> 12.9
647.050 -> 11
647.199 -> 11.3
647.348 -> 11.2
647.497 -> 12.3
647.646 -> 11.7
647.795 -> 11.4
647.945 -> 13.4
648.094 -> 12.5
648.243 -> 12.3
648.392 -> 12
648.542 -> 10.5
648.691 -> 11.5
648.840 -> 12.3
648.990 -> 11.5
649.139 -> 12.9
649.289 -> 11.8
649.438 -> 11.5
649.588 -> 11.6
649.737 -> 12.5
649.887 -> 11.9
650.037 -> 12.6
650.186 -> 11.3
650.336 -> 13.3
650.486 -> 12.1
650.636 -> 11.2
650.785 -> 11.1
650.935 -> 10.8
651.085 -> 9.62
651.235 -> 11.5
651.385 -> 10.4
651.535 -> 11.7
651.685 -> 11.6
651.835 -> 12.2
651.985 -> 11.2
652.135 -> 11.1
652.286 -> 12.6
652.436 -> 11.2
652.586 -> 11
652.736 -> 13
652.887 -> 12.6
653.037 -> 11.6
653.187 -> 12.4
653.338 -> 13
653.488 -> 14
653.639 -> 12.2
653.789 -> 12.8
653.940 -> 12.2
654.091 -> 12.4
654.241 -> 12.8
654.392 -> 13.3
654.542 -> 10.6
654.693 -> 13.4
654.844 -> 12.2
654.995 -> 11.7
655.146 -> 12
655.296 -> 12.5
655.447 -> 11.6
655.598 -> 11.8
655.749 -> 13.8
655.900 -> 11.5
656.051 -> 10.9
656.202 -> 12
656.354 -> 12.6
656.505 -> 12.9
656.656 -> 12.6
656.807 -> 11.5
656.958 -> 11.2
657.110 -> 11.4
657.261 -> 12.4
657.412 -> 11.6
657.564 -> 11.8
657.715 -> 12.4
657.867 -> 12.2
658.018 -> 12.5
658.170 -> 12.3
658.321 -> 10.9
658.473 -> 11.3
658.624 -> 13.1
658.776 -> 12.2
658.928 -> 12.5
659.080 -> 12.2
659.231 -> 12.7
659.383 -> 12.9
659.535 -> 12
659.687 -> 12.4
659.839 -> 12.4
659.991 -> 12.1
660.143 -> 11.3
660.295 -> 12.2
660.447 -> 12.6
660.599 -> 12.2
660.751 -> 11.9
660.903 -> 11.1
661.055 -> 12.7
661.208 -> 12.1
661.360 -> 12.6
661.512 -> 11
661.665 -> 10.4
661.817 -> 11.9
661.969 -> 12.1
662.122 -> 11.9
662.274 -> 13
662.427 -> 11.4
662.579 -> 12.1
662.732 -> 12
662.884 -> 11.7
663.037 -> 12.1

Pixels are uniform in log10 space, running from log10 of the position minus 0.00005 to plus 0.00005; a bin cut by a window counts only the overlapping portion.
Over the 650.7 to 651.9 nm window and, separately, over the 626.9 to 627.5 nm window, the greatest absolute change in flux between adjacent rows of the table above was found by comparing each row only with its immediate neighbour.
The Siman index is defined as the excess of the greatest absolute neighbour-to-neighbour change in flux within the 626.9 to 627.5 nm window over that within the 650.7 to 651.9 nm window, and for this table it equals -0.98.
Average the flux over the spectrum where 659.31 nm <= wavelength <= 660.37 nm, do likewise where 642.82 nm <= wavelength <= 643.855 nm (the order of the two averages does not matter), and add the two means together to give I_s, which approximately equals 23.7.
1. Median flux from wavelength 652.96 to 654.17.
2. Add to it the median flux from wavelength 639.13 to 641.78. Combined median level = 24.5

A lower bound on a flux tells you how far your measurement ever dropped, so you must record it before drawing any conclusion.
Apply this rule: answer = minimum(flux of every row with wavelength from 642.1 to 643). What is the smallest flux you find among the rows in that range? 9.73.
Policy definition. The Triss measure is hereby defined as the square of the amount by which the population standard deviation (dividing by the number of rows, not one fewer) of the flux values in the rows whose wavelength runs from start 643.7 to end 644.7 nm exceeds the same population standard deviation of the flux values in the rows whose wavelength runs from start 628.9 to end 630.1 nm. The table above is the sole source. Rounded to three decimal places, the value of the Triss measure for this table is 0.093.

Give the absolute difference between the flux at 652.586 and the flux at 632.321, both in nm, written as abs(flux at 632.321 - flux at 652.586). 1.8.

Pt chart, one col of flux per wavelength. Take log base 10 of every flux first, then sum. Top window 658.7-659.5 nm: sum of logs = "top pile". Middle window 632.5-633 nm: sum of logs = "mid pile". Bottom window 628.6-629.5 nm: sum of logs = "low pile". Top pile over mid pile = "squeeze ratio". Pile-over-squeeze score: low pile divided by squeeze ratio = 3.8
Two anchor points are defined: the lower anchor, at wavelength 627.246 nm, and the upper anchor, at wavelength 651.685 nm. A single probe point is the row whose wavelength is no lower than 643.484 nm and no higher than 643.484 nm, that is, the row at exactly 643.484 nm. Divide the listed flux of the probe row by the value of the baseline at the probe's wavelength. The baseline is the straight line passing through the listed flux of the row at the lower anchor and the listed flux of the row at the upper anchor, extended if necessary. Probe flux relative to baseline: 0.99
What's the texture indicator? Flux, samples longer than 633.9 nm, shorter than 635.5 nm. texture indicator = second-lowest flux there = 10.7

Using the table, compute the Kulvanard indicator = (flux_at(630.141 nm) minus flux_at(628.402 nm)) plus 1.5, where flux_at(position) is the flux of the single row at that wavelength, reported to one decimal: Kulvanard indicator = 1.5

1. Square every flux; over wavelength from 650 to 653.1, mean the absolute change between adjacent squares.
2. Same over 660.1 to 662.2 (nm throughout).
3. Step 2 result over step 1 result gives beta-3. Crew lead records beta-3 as 0.76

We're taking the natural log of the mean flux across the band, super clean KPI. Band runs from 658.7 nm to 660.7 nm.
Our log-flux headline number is 2.51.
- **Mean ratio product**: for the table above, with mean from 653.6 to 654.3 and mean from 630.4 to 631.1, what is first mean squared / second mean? 11.9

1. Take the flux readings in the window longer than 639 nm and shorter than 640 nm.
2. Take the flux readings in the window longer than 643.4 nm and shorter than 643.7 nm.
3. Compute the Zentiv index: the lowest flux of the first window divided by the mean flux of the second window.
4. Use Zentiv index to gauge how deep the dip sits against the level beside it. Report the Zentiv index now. 1.02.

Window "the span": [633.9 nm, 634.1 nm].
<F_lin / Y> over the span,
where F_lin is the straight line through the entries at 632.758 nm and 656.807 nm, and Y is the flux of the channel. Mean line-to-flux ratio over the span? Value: 0.83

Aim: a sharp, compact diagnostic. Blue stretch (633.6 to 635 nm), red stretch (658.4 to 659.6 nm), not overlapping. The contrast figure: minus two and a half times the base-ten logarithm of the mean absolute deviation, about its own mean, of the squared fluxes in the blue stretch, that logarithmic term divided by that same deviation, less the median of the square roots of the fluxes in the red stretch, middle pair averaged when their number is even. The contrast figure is -3.72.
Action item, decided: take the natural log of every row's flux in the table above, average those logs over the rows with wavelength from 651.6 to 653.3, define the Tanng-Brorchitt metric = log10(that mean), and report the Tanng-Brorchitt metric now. 0.393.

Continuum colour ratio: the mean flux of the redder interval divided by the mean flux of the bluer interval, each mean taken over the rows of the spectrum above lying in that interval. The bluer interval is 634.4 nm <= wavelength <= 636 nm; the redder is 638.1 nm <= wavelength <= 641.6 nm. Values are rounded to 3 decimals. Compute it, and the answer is 1.030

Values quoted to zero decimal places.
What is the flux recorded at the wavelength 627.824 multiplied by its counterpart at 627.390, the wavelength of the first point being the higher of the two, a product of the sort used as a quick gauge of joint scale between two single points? 149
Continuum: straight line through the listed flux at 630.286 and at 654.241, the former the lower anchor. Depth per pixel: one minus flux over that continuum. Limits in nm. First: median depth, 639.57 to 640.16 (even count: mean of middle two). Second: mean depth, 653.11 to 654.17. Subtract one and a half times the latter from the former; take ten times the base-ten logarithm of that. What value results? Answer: -12.1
